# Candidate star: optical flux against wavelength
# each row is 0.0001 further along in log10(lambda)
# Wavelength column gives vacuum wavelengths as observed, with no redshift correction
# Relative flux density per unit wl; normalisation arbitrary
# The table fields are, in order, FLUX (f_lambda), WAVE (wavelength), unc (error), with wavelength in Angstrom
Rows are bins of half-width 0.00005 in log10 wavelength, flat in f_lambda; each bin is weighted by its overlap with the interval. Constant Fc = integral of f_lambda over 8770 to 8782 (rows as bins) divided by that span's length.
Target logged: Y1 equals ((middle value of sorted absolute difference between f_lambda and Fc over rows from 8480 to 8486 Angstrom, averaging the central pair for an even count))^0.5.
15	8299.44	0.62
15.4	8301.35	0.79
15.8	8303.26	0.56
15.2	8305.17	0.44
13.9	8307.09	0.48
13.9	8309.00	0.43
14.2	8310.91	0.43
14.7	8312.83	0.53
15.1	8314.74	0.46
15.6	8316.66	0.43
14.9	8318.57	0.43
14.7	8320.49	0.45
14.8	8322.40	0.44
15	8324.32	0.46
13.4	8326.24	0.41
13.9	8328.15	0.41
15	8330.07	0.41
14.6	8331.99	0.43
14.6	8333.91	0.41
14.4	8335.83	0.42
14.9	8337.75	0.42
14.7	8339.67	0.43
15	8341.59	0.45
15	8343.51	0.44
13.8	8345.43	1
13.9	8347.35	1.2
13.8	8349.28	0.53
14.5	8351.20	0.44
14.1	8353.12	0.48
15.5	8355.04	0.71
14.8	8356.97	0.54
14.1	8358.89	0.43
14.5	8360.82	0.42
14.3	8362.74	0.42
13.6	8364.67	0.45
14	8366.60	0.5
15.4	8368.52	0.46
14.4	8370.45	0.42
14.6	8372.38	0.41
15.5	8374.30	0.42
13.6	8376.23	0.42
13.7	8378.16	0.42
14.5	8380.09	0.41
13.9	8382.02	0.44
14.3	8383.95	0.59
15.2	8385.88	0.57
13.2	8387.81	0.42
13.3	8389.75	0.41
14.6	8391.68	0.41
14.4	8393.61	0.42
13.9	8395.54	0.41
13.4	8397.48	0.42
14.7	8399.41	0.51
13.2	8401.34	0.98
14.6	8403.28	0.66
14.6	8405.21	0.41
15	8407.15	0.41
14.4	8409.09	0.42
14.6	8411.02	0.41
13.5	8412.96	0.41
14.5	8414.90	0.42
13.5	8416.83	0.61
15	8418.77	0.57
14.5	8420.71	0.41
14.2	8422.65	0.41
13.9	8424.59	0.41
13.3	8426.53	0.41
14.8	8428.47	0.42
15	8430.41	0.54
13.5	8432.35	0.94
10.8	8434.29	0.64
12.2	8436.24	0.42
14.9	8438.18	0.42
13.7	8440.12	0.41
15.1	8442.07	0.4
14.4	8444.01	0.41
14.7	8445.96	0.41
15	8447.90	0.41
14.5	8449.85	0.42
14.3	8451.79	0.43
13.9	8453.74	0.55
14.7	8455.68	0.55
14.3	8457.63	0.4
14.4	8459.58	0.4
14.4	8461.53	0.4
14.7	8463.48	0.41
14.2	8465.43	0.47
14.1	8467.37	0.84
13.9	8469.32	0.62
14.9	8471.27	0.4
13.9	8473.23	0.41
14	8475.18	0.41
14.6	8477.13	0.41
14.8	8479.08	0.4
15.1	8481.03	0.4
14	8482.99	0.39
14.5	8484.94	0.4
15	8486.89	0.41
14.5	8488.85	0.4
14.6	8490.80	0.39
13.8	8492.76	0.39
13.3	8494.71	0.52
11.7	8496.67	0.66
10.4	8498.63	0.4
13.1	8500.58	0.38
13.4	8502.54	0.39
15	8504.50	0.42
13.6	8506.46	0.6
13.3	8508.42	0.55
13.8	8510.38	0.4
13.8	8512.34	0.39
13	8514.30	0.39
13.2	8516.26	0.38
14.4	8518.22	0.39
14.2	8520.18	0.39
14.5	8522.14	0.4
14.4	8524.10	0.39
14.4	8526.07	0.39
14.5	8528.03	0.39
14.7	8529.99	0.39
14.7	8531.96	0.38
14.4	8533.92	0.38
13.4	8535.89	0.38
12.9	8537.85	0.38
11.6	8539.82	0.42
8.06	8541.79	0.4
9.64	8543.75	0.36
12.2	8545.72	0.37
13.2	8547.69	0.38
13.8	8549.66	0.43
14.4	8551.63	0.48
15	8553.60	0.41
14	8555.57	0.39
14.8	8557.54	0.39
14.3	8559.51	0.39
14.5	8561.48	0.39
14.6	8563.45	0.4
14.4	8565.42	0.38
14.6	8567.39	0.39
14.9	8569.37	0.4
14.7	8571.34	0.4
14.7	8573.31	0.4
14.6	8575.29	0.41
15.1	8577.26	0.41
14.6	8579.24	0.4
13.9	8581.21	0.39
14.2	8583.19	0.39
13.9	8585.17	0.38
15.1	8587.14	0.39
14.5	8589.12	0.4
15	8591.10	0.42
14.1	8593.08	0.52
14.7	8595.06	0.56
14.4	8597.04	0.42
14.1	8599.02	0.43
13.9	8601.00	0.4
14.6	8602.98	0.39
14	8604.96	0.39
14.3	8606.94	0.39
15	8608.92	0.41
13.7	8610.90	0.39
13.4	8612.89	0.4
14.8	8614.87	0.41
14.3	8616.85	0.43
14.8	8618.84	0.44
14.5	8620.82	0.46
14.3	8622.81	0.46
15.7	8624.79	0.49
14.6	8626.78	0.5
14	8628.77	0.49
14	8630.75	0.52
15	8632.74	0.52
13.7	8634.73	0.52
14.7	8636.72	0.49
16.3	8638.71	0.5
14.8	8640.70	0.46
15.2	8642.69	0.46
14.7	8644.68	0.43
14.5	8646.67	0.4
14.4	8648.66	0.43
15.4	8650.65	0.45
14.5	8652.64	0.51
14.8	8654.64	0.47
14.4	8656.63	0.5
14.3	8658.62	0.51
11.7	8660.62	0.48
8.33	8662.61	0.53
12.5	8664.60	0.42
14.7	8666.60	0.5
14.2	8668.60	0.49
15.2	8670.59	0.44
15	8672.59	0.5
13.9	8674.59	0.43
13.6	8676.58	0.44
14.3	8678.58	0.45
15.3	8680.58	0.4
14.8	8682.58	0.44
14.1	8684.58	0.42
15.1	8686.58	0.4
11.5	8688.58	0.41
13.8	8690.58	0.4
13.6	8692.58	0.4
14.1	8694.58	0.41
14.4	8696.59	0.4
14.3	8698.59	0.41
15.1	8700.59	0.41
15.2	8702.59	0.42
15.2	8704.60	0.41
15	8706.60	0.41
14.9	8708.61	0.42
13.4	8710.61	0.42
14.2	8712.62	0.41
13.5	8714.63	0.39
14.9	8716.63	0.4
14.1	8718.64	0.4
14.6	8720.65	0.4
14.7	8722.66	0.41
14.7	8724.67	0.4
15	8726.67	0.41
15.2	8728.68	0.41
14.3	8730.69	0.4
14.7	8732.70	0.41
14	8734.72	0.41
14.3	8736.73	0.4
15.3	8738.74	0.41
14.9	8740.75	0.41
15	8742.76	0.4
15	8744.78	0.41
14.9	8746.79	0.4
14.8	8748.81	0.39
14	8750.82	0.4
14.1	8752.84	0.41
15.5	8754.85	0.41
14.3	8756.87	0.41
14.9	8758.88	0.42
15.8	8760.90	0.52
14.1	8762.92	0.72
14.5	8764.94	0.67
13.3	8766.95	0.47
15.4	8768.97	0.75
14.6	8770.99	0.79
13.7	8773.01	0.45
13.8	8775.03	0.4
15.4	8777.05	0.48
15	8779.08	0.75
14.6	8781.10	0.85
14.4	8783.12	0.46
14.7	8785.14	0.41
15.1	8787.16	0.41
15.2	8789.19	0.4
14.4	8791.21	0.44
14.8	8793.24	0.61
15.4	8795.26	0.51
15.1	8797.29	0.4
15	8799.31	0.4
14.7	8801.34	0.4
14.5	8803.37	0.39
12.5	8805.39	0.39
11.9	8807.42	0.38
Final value 0.71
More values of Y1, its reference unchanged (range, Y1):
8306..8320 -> 0.77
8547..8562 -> 0.63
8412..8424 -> 0.63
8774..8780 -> 0.84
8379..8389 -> 0.78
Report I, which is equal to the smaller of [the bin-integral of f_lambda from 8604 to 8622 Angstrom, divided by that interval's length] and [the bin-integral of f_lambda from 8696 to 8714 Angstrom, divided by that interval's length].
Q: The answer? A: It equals 14.3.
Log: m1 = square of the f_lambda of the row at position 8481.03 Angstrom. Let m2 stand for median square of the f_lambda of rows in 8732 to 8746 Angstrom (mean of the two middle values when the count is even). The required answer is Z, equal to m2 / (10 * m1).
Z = 0.097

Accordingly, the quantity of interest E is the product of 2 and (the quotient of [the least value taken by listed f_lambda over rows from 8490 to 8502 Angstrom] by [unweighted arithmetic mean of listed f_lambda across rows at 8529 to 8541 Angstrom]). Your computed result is 1.53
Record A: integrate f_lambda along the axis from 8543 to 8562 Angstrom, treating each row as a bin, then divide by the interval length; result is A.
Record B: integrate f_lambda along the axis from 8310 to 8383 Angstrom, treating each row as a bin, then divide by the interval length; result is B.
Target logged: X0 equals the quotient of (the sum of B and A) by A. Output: 2.07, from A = 13.6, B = 14.50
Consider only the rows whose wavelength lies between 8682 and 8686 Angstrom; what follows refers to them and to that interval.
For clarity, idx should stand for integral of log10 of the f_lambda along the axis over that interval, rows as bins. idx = 4.64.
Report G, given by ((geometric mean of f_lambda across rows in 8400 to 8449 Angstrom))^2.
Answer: 198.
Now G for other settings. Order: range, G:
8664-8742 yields 207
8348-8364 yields 209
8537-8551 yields 131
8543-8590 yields 199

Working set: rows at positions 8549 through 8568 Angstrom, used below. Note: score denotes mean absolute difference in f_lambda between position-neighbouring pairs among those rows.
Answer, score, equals 0.47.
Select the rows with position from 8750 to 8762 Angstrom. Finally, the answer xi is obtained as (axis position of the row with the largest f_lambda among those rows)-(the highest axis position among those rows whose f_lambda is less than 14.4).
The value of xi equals 4.0 Angstrom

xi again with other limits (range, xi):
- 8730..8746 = 2.0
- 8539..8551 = 0.0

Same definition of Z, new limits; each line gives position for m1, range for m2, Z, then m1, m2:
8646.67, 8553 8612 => 0.101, 210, 212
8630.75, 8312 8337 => 0.110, 196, 216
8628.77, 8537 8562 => 0.097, 196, 190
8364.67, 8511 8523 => 0.106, 185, 196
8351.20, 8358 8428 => 0.098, 210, 206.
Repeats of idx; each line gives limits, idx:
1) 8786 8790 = 4.72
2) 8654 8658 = 4.66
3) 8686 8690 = 4.46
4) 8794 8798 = 4.73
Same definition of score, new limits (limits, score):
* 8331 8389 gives 0.63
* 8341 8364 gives 0.54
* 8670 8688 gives 0.69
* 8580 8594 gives 0.63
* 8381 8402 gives 0.87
